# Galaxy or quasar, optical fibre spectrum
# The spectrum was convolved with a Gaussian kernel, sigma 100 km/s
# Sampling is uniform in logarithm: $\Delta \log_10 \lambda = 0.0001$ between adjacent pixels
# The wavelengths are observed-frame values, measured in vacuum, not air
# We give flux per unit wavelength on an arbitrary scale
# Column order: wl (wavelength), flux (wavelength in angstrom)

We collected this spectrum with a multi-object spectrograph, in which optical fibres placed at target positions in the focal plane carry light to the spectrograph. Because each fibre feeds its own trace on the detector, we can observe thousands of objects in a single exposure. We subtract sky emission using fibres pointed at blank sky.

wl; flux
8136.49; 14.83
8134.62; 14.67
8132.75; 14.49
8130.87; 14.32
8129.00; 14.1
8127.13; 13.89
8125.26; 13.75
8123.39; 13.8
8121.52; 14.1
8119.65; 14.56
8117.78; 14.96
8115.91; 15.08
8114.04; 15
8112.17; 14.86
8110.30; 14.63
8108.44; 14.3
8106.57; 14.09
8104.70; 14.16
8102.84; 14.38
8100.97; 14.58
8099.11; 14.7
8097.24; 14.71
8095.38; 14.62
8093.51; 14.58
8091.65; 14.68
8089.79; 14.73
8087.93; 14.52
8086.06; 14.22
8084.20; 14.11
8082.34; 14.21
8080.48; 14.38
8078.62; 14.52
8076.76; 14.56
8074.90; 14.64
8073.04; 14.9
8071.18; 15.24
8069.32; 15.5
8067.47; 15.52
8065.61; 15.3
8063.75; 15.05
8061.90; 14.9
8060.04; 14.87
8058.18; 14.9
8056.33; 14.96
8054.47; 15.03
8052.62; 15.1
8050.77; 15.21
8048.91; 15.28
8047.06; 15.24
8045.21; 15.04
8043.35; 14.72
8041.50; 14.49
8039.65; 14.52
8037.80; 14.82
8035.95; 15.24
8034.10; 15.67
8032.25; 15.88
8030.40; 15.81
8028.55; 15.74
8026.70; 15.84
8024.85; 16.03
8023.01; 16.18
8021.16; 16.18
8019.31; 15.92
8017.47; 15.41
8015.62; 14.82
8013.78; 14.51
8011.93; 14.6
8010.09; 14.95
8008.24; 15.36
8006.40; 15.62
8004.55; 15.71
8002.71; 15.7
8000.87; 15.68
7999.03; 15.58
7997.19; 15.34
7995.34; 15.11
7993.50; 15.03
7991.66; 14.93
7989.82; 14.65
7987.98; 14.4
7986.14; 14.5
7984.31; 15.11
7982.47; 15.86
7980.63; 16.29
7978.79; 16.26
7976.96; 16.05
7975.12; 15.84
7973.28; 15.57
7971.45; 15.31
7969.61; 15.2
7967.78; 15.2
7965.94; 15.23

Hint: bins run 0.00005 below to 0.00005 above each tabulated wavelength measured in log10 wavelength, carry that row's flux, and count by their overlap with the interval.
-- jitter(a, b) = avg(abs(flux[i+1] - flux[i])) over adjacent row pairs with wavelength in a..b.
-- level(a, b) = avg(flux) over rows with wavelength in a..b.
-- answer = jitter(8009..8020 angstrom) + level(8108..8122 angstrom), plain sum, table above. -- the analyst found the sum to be 15.1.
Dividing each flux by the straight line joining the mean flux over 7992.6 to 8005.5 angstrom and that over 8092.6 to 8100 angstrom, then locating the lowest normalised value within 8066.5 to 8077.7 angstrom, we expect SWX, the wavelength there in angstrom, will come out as 8076.76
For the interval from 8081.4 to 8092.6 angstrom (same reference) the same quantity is 8084.20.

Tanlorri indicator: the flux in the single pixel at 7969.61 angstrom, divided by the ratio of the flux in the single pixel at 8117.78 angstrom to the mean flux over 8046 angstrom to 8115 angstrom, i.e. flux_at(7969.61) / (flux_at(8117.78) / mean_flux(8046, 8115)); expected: 15.0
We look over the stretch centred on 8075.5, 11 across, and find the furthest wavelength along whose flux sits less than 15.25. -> 8080.48 angstrom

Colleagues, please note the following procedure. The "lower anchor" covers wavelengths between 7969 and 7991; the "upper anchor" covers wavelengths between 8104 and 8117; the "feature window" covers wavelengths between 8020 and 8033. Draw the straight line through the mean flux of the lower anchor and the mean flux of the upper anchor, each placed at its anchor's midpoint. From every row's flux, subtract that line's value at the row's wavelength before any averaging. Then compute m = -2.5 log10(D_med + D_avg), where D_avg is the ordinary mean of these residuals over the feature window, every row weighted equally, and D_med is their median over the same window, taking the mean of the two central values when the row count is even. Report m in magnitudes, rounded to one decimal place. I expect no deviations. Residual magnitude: -0.5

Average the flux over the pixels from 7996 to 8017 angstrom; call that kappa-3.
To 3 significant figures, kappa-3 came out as 15.3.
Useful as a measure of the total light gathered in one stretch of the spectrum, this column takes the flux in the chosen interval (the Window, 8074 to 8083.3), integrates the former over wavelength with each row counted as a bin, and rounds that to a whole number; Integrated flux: 135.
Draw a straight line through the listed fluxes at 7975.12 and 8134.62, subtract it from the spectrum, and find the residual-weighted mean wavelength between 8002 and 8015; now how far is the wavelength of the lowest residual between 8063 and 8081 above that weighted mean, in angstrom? 68.1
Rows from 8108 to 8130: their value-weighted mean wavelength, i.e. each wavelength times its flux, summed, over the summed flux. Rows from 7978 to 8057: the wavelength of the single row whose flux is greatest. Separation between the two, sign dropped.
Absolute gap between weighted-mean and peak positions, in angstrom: 137.9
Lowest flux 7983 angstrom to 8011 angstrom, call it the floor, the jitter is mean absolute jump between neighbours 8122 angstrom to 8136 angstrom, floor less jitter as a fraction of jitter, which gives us 88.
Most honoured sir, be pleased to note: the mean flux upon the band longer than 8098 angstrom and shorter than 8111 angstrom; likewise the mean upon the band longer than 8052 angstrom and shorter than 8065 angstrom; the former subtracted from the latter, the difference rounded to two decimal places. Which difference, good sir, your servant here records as 0.57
